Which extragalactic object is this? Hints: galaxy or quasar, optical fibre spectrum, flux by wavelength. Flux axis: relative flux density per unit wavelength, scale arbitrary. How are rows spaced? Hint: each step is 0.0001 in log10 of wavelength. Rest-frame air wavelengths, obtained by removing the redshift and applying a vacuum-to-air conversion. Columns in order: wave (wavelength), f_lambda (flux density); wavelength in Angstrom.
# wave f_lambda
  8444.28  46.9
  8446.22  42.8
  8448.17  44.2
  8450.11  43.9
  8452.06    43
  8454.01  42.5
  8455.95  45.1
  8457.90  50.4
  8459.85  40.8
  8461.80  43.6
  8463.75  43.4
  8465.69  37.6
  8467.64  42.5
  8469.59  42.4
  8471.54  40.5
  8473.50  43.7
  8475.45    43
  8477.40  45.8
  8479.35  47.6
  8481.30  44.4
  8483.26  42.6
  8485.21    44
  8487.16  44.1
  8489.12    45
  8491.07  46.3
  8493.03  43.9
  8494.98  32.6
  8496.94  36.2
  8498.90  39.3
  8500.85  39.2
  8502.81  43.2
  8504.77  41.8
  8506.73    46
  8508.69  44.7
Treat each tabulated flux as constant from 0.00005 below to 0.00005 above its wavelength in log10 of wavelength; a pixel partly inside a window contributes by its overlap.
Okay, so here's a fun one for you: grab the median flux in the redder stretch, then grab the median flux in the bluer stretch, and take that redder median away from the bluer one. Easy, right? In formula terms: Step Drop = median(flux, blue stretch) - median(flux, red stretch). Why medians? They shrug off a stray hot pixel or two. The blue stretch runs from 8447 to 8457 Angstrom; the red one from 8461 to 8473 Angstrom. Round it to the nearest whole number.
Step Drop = 1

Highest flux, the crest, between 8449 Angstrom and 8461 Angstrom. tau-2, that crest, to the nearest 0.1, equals 50.4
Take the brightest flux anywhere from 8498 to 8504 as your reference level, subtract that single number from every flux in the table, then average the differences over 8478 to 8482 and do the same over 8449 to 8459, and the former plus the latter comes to 4.6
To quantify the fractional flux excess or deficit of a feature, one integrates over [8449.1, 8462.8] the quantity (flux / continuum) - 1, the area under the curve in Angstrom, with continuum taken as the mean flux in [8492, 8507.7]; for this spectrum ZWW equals 1.3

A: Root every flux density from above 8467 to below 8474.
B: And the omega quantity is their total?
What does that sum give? 26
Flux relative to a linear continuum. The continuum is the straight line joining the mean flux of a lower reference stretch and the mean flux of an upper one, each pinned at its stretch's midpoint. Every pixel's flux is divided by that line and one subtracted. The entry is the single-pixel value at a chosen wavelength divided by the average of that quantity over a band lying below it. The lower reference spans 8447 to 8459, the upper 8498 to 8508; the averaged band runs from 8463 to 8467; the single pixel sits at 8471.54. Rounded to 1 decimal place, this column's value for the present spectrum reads 0.9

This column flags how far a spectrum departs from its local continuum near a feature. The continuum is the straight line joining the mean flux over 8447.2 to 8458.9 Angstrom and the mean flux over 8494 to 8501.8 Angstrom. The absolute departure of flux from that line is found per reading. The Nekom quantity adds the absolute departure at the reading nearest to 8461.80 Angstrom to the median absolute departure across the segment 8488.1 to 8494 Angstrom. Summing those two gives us 6.9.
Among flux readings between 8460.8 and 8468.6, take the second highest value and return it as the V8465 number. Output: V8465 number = 43.4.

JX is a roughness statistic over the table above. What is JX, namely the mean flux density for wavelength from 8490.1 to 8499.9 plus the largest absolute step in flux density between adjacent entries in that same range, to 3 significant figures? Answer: 51.0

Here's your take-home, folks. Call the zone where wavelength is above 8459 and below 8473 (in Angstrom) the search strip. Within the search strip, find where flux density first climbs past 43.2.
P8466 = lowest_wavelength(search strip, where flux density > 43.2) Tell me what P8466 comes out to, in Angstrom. 8461.80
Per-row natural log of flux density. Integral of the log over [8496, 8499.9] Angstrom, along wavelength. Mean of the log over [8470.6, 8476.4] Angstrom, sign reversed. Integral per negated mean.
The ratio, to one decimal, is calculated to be -3.8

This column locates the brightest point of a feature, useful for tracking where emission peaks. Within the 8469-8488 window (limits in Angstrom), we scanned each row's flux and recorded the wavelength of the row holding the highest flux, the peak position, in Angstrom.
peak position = 8479.35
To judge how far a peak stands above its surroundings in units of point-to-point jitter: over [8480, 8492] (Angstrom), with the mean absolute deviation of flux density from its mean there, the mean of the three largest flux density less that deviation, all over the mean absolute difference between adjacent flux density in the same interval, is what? 40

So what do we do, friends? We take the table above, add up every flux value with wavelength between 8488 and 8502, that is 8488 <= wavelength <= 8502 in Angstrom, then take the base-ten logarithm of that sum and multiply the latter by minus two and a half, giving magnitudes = -6.1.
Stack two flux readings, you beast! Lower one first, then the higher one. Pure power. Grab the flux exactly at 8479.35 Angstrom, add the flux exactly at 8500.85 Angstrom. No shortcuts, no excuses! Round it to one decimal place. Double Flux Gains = 86.8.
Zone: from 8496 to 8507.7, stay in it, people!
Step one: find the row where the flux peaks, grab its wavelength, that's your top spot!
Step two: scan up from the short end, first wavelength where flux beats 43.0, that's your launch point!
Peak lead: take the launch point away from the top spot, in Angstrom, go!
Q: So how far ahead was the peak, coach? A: 3.9 Angstrom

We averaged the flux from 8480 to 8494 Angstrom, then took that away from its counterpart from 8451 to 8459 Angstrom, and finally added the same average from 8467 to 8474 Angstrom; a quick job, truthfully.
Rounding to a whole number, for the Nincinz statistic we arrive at 43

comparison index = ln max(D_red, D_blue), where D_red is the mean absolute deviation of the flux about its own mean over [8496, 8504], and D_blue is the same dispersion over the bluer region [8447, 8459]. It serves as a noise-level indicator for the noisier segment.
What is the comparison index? 0.66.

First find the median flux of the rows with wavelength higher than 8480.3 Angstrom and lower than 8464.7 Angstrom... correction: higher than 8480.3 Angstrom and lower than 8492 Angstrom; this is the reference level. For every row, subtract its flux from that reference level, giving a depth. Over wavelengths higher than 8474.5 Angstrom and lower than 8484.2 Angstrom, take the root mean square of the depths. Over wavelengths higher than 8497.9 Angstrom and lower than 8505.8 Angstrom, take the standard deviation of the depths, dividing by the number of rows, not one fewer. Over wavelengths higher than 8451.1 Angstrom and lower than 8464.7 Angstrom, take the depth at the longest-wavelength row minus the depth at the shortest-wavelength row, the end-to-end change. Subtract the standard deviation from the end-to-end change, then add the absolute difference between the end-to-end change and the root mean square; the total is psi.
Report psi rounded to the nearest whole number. 0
